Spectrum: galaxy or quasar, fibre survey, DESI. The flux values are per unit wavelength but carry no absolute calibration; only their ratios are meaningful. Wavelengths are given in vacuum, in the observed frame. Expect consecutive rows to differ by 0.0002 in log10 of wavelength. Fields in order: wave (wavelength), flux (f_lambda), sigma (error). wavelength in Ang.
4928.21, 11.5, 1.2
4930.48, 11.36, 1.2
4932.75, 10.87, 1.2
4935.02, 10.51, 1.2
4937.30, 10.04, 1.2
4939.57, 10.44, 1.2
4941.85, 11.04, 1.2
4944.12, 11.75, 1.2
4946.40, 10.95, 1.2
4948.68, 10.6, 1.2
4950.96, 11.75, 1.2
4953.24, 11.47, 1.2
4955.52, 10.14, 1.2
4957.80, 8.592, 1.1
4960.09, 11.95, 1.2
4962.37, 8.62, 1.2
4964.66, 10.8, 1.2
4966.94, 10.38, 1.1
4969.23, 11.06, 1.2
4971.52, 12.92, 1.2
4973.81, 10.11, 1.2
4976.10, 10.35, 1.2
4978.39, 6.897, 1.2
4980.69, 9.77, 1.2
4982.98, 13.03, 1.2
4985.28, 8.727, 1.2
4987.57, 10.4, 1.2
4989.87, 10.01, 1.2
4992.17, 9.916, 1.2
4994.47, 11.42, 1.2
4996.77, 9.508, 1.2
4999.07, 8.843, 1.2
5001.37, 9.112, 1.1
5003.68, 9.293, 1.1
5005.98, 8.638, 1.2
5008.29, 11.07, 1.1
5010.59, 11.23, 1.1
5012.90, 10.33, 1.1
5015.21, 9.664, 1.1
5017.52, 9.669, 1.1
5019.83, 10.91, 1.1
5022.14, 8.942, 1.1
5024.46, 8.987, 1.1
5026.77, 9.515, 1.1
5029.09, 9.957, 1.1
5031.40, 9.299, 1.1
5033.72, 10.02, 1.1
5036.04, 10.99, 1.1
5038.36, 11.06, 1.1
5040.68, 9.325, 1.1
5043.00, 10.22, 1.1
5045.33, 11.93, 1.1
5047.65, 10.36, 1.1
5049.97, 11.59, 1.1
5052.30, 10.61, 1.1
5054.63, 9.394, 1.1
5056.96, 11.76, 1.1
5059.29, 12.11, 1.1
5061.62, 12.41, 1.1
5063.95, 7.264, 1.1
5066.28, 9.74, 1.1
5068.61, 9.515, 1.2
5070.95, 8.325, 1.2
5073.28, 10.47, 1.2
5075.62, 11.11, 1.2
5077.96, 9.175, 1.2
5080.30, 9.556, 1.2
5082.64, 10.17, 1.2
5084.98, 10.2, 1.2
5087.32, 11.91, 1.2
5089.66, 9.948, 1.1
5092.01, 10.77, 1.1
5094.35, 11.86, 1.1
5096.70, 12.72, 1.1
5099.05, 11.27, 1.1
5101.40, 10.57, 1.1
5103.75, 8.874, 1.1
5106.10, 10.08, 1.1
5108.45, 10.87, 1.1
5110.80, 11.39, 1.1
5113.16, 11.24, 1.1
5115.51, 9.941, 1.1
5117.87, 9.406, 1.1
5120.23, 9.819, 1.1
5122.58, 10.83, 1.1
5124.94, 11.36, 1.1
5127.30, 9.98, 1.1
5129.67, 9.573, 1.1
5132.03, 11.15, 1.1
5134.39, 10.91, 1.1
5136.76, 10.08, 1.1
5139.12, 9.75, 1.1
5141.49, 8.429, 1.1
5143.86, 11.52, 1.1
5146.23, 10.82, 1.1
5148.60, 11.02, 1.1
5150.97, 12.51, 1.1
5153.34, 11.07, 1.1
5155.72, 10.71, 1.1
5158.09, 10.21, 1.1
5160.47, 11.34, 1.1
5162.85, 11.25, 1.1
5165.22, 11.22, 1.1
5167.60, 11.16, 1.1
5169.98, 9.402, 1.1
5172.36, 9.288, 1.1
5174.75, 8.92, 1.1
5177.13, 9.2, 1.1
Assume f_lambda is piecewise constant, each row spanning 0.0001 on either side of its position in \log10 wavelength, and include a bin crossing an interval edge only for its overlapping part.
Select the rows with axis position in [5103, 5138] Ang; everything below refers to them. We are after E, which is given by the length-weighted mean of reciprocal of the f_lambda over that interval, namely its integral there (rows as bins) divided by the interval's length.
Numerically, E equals 0.097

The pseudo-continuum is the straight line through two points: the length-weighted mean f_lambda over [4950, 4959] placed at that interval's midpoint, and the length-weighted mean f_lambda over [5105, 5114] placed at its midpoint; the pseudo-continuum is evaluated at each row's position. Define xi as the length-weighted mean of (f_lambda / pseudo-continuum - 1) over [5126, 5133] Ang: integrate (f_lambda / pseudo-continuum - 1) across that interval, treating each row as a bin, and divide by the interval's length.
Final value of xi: -0.065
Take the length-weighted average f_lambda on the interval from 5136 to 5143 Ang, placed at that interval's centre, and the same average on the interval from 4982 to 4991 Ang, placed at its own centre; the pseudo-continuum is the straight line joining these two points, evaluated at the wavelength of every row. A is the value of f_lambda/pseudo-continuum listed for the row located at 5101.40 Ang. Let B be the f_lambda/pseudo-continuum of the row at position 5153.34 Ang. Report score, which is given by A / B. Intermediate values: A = 1.09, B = 1.18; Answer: 0.92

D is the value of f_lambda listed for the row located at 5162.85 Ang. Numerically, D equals 11.25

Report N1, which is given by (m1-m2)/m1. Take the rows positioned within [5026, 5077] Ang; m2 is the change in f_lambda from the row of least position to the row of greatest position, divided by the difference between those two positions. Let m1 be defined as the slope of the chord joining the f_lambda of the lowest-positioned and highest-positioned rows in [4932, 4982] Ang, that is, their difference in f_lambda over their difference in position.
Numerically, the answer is 2.4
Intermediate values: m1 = -0.023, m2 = 0.03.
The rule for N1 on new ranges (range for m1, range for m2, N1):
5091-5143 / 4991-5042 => 0.7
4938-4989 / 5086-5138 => -43.4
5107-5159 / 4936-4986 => -1.1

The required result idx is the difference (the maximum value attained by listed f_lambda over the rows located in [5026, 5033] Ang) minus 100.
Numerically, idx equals -90.0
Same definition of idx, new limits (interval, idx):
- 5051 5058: -88.2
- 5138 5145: -88.5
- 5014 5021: -89.1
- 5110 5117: -88.6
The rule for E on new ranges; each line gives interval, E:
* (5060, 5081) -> 0.105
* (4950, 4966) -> 0.097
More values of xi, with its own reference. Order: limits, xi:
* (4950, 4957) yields 0.049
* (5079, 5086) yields -0.079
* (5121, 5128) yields -0.019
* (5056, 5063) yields 0.112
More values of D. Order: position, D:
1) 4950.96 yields 11.75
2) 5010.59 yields 11.23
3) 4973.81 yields 10.11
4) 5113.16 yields 11.24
